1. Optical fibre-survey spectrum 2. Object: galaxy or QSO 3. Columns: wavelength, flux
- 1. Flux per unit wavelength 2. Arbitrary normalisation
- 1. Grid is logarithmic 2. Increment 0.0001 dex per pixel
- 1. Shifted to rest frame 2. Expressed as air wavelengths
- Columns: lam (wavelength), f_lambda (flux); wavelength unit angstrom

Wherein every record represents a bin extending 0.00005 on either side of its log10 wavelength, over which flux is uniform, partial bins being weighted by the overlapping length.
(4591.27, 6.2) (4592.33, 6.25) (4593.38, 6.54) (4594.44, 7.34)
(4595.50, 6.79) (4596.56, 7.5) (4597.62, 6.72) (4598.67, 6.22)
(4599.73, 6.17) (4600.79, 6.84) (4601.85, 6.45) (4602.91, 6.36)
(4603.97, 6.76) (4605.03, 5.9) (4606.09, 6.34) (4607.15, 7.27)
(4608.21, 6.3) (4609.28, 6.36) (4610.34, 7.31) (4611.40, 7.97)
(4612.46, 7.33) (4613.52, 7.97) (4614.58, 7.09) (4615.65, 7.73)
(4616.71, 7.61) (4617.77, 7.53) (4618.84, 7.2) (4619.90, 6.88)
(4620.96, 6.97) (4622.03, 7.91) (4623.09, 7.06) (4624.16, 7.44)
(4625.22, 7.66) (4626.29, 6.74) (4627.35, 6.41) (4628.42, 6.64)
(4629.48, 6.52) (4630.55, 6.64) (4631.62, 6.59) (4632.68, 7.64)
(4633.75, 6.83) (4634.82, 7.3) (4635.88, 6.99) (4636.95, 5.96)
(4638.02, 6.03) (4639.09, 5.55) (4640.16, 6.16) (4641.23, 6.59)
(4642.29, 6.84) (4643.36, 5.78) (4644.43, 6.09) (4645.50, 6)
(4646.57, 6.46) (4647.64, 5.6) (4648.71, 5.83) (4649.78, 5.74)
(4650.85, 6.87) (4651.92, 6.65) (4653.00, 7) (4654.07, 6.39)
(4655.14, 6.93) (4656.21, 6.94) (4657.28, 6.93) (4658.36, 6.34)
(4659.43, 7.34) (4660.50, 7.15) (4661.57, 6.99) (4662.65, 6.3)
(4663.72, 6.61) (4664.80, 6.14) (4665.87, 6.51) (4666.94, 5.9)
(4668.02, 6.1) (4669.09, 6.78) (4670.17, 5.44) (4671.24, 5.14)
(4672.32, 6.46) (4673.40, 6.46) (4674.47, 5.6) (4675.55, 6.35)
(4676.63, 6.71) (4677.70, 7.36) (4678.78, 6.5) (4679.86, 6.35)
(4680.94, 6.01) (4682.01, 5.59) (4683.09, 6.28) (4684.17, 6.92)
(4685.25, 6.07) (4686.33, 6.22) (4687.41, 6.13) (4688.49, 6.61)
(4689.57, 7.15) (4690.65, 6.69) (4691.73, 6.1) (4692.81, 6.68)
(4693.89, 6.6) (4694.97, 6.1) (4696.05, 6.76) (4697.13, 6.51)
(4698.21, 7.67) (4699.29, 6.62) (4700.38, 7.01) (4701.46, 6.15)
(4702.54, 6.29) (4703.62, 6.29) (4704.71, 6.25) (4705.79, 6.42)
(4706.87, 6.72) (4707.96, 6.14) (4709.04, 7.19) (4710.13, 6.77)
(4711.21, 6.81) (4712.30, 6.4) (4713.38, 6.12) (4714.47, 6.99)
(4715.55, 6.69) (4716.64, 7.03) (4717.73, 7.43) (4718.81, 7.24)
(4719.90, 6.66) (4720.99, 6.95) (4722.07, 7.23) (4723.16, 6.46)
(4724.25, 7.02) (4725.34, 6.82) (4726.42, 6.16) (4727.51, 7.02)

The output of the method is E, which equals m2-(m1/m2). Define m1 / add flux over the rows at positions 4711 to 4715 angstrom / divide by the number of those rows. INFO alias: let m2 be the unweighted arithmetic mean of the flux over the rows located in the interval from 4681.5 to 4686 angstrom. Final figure 5.2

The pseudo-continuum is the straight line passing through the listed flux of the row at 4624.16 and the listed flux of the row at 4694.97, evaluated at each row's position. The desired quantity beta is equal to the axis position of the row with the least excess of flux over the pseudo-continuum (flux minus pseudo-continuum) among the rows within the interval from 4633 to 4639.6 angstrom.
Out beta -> 4639.09 angstrom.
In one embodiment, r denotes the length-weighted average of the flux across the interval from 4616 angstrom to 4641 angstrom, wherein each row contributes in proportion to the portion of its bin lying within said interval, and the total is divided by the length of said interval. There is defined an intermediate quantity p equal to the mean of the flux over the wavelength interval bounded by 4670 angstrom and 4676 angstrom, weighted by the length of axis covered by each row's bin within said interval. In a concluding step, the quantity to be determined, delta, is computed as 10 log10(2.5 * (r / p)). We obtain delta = 4.6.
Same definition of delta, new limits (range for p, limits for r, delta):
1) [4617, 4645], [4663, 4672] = 3.5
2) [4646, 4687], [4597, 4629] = 4.4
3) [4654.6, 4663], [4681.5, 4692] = 3.7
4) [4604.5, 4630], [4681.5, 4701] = 3.6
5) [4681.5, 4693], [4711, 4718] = 4.2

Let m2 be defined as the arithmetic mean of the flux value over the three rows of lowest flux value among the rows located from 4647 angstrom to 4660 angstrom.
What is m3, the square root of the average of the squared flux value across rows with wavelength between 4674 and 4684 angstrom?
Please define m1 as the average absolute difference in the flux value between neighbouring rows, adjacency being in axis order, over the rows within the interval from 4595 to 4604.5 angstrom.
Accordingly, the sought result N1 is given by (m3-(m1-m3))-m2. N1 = 6.48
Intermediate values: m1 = 0.45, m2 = 5.72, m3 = 6.3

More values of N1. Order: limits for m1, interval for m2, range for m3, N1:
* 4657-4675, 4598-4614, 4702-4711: 6.37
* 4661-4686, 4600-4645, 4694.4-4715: 6.88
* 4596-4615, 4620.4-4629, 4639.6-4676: 5.59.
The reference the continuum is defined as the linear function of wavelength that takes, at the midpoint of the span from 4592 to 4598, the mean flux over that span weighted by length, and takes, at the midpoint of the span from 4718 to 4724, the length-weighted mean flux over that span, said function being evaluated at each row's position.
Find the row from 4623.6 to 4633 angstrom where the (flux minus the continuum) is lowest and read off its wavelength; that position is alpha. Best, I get 4627.35 angstrom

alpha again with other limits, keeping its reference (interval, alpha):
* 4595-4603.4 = 4599.73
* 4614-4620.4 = 4619.90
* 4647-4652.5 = 4647.64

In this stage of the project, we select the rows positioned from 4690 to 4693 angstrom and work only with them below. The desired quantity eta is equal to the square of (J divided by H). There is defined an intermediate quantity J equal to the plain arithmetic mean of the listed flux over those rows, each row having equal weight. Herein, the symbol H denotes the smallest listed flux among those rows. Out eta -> 1.13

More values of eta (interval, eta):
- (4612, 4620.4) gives 1.16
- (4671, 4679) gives 1.51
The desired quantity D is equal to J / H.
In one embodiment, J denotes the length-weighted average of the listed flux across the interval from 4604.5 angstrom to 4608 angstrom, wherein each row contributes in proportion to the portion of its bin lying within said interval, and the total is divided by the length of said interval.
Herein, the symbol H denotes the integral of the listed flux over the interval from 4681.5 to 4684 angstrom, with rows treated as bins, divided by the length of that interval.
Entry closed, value 1.07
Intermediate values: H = 6.1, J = 6.5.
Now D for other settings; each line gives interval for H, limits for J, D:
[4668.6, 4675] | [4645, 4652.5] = 1.03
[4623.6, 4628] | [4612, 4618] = 1.07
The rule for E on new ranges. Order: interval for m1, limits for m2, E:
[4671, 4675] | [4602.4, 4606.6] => 5.4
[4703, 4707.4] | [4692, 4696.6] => 5.6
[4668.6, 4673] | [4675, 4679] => 5.8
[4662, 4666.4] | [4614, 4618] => 6.6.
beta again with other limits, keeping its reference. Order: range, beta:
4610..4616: 4614.58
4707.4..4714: 4707.96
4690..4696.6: 4691.73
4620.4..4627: 4626.29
